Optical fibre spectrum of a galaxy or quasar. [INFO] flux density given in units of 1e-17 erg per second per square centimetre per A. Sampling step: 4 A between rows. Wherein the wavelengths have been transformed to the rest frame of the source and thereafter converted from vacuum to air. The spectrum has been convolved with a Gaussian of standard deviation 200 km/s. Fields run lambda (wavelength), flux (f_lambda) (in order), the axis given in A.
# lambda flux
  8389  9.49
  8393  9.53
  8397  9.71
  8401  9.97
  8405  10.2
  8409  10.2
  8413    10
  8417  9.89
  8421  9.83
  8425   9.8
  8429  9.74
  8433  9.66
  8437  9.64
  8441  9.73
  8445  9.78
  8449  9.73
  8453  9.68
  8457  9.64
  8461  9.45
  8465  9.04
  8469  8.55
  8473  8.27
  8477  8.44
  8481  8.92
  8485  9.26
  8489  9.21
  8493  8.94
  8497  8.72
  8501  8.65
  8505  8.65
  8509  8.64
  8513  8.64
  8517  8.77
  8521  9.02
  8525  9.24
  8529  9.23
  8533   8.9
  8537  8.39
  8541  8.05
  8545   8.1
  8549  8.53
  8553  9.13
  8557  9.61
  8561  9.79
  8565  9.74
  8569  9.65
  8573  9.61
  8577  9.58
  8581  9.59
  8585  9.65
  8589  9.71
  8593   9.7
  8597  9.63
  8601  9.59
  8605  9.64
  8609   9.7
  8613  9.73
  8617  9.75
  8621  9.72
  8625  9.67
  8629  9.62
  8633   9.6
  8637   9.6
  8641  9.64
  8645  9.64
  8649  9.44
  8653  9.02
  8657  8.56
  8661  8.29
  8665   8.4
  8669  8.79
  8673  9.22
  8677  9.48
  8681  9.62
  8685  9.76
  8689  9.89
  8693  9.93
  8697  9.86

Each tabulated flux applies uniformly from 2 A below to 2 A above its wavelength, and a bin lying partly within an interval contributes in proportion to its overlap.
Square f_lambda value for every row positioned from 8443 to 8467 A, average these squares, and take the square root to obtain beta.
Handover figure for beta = 9.56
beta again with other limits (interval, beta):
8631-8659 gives 9.37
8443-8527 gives 9.02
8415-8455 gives 9.75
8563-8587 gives 9.64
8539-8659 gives 9.44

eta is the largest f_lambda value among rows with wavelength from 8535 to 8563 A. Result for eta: 9.79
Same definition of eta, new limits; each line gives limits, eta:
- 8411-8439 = 10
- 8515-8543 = 9.24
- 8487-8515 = 9.21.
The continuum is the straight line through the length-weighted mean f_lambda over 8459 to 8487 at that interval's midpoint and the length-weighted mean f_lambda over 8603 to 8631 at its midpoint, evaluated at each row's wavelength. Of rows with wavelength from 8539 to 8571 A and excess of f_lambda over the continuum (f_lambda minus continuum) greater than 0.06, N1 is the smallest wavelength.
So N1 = 8557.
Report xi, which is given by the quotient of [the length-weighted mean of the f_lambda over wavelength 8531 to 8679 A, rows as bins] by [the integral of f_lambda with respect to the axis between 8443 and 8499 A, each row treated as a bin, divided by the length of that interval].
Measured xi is 1.02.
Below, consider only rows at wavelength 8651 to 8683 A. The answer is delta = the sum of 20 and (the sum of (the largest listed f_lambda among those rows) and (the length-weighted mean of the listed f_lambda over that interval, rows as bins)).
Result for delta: 38.5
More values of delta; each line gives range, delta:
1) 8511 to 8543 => 38.0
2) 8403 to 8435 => 40.1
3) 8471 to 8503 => 38.1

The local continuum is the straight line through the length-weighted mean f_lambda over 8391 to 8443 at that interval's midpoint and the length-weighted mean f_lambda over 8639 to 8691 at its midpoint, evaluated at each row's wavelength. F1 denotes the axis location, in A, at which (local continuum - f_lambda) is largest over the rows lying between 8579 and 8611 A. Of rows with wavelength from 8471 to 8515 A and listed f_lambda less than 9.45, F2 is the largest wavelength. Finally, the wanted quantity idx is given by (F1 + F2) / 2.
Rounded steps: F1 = 8581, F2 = 8513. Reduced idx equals 8547 A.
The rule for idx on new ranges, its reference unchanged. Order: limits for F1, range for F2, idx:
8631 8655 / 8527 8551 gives 8601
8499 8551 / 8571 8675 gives 8607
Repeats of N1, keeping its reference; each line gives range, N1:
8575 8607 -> 8577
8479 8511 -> 8485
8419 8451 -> 8421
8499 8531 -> 8525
